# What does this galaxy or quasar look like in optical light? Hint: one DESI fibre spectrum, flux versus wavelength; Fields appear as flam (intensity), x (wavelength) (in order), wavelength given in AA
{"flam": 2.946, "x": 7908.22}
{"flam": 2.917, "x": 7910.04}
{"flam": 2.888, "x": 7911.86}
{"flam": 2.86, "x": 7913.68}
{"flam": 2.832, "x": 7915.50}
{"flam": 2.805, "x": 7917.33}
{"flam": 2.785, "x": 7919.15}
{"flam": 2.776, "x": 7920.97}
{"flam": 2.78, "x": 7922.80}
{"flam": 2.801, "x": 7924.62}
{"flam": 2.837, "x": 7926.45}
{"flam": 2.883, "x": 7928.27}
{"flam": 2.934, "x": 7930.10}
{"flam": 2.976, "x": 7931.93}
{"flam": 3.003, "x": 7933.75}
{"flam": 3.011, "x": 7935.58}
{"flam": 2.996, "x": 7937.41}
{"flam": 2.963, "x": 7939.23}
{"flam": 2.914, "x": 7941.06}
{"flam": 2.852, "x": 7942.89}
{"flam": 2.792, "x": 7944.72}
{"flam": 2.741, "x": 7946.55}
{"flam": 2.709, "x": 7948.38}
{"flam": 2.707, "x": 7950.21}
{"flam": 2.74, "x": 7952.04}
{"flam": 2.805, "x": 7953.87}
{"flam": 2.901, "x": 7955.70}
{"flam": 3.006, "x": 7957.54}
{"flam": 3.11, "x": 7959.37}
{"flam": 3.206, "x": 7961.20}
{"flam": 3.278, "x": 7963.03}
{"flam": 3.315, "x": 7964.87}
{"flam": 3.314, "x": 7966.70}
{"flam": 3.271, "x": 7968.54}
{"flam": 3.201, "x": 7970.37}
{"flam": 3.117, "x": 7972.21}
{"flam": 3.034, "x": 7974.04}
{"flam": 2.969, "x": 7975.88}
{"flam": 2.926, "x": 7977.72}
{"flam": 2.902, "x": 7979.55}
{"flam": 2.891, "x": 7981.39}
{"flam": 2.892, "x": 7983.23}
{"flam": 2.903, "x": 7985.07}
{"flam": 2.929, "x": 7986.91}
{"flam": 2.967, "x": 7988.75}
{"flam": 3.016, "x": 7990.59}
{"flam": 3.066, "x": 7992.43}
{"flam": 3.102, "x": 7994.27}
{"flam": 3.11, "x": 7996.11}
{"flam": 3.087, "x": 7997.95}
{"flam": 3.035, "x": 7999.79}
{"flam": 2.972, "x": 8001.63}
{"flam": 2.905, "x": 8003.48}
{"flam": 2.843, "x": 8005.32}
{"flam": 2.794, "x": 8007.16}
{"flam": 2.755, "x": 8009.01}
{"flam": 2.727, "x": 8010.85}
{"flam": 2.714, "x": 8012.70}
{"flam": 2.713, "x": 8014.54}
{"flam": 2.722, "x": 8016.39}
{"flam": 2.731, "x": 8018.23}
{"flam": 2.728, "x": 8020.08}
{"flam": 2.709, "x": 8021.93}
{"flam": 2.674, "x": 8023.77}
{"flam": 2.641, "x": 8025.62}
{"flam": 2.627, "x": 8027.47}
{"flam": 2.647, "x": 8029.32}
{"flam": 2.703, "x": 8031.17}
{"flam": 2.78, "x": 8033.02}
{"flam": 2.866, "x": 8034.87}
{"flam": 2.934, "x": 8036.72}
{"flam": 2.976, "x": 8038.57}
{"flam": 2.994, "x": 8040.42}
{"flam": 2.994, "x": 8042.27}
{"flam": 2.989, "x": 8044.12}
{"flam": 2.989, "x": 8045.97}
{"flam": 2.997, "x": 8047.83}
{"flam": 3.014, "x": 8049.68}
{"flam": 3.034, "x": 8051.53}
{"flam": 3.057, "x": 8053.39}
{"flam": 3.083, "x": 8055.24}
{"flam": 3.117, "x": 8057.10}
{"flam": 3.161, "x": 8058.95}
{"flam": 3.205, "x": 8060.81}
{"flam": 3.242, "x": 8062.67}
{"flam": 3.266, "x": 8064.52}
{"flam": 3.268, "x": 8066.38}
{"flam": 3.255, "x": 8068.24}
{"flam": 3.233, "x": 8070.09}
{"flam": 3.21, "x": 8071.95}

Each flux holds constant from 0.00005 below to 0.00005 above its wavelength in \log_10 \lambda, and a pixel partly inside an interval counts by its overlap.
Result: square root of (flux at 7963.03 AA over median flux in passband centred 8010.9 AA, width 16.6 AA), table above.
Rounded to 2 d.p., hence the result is 1.10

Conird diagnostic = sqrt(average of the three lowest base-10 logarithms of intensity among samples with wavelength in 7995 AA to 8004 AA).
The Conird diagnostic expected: 0.69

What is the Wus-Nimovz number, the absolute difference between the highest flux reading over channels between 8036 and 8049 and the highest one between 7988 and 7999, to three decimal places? 0.113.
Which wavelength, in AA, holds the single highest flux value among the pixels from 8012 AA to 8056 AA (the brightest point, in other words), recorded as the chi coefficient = 8055.24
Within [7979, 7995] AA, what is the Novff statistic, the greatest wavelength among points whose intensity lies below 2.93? 7986.91 AA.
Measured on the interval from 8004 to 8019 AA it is 8018.23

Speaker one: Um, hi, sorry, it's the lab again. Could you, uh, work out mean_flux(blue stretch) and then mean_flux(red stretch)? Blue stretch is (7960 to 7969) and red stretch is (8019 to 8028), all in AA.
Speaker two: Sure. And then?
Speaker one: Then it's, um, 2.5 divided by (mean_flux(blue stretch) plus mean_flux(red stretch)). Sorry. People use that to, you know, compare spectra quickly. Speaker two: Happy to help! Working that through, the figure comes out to 0.420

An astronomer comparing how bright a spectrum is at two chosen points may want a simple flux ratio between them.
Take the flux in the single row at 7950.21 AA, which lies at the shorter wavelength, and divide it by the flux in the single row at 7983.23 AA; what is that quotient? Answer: 0.94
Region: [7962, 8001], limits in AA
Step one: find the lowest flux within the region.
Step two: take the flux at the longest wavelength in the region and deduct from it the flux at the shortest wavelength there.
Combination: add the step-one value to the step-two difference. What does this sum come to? 2.65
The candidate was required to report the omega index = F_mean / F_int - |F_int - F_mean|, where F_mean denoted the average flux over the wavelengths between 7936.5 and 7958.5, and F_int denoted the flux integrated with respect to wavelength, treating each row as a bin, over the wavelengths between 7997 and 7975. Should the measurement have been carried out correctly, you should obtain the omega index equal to -63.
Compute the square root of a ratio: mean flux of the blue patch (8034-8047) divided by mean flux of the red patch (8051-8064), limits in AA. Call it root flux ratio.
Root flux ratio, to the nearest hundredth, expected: 0.97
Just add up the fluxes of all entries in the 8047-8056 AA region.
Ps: 15.2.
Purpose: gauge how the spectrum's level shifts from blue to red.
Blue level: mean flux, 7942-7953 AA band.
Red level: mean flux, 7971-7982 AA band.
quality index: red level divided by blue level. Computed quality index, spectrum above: 1.08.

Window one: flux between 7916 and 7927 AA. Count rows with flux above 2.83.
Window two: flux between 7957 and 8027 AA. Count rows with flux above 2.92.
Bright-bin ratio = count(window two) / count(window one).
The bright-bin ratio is 21.0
